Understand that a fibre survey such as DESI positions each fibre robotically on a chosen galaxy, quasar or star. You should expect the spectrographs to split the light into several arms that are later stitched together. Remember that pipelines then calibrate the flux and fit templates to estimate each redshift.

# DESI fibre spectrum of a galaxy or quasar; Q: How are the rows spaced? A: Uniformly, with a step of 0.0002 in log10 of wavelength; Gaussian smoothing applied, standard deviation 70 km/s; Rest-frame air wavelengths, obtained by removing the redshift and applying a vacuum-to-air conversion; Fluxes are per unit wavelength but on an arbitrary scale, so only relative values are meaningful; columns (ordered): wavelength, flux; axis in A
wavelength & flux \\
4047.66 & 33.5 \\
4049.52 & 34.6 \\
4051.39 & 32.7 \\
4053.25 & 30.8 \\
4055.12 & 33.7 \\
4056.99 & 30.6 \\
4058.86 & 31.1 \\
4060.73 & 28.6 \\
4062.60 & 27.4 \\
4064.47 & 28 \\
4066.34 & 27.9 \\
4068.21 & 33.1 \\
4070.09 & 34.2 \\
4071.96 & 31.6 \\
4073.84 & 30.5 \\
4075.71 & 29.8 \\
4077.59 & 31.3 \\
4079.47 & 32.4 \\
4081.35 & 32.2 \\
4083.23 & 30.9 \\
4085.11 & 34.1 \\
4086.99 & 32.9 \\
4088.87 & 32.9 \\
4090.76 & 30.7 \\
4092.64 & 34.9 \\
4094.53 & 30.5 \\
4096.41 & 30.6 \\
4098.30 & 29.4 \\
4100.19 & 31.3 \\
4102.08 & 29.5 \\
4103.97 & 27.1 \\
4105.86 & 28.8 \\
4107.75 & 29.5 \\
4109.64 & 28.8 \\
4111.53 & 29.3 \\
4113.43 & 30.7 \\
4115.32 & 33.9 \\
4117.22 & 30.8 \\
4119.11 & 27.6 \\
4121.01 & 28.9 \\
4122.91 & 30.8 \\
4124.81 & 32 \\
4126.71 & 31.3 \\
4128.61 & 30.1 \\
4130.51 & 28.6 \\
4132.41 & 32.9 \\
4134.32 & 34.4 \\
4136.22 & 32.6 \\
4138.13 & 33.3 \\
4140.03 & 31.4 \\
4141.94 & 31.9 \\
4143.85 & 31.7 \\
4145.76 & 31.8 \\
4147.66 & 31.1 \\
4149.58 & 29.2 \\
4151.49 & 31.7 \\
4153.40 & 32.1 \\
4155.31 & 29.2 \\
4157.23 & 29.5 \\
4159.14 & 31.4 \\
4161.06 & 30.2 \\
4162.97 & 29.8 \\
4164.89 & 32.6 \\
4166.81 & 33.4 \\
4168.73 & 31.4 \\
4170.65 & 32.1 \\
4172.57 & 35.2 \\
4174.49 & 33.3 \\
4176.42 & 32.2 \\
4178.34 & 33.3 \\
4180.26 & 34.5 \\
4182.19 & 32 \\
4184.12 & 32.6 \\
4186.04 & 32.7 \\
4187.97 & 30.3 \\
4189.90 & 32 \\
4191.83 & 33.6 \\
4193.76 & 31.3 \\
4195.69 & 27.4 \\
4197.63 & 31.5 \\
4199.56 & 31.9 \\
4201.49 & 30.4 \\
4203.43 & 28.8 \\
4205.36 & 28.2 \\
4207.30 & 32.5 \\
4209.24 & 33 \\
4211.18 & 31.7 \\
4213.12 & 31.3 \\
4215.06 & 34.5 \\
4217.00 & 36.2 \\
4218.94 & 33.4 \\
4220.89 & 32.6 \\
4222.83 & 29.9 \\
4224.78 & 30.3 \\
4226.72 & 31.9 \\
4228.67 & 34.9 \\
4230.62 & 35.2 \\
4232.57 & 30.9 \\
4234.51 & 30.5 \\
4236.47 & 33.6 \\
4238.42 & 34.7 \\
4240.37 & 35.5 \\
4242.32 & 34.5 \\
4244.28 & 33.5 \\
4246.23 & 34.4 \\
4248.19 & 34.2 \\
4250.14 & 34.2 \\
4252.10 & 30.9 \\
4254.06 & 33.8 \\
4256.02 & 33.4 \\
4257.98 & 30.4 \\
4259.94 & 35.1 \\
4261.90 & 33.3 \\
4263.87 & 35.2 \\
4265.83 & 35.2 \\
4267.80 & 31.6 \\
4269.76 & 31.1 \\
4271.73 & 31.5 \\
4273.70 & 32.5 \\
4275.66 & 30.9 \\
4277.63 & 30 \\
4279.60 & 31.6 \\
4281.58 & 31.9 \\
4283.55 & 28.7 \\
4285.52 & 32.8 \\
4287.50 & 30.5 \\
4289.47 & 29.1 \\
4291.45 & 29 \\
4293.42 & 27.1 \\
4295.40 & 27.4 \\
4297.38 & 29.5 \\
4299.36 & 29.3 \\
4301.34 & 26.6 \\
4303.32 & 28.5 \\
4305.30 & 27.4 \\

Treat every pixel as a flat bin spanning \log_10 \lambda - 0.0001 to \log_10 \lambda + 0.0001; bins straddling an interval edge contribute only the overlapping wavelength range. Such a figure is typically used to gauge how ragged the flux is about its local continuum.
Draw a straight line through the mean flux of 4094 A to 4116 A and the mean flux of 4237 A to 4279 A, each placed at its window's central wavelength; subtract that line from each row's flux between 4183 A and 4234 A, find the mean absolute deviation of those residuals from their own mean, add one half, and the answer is 2.10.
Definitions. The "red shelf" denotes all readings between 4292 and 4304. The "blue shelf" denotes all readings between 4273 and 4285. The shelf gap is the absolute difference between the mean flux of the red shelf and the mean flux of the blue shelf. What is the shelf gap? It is 2.9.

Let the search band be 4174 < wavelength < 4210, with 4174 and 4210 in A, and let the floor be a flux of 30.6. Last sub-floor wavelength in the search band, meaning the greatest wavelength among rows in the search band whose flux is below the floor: 4205.36 A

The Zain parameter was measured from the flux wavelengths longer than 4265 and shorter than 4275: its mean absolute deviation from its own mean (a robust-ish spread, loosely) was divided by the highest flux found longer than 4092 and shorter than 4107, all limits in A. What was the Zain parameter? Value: 0.034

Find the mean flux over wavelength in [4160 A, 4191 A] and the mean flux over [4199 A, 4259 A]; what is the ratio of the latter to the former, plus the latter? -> 33.6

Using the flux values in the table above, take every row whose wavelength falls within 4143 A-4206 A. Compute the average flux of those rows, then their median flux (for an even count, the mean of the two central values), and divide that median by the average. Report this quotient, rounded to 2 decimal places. 1.01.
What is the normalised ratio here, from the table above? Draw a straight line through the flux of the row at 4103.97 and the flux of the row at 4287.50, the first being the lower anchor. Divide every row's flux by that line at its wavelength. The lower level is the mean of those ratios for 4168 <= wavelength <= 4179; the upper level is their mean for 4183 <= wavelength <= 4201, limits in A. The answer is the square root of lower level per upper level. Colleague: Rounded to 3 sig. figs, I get 1.03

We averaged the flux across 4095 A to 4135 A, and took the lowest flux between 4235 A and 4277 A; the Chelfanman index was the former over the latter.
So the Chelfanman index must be 1.00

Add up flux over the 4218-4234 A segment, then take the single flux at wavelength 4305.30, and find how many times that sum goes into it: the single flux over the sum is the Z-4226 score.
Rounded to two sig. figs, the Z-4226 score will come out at 0.11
